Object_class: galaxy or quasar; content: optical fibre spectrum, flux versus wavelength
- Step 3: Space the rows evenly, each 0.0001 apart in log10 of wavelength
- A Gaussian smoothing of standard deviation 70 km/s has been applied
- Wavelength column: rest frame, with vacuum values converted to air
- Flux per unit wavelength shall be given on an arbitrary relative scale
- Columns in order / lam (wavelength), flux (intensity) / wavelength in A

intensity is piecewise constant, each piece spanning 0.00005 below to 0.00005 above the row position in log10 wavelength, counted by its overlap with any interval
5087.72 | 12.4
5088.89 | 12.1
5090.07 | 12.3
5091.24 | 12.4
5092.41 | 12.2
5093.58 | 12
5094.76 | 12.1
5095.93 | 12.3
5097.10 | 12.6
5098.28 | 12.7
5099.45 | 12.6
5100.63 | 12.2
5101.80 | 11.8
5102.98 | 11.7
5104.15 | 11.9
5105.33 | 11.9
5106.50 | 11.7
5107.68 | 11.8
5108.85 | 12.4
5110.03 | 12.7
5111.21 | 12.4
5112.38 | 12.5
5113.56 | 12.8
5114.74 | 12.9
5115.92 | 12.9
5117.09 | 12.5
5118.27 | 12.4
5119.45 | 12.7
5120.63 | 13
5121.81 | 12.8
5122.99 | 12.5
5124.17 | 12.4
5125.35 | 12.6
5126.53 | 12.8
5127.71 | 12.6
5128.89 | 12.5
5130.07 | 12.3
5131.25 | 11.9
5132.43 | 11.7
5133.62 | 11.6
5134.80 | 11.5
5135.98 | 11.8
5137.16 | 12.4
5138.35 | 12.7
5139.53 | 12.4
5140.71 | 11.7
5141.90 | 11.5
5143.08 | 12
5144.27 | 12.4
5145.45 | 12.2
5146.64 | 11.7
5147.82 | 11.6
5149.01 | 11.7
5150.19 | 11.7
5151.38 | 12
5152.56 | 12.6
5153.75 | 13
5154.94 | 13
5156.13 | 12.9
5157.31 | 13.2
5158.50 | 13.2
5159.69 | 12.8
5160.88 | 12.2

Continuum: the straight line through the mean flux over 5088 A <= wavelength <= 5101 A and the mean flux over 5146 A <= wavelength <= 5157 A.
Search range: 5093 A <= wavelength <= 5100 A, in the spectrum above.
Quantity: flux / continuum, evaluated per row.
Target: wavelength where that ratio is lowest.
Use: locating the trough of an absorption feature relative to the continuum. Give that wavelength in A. 5093.58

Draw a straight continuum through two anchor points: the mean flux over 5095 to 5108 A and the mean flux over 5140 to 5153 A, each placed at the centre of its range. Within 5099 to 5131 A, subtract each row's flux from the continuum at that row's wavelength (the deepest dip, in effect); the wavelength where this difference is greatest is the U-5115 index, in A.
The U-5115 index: 5102.98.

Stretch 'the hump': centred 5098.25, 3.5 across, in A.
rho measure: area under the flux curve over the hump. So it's 44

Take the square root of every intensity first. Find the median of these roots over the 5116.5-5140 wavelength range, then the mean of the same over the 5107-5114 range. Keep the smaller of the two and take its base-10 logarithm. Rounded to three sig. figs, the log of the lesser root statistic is 0.547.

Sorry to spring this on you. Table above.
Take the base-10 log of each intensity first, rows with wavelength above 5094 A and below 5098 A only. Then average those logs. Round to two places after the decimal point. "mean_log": 1.09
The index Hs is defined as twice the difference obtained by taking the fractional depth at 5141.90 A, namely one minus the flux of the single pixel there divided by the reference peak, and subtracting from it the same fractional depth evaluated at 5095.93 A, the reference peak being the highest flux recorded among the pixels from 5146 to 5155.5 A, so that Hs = 0.12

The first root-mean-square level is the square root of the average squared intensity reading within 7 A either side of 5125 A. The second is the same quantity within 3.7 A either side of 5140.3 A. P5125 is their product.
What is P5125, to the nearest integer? 152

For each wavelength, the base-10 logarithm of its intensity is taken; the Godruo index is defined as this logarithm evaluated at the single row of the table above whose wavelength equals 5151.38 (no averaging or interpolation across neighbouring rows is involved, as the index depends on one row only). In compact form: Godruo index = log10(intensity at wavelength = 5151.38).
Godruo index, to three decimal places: 1.079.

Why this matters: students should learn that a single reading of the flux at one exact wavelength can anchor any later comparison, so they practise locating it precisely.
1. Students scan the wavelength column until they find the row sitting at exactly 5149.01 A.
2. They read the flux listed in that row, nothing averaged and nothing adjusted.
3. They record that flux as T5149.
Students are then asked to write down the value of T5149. 11.7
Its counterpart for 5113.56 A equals 12.8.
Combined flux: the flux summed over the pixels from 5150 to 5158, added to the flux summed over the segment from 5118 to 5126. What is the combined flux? 177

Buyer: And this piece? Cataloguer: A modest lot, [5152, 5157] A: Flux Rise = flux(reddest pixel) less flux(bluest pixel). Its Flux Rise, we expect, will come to 0.3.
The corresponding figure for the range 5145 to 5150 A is -0.5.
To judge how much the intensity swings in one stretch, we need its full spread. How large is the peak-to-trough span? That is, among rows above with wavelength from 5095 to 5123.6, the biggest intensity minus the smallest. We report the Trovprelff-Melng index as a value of 1.30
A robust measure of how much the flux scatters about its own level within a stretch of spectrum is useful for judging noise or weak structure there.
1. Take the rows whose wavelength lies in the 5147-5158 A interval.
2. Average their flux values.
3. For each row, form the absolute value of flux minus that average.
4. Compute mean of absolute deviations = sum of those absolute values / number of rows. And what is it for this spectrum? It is 0.59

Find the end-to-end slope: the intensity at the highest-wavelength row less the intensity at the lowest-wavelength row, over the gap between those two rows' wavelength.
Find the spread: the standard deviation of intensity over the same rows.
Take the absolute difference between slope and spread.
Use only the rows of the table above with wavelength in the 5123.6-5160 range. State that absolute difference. 0.52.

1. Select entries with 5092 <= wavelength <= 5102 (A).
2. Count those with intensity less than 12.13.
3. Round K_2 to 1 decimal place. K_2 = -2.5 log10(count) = -1.2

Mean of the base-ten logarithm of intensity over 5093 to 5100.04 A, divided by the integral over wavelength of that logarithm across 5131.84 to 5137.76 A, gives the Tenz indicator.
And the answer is 0.172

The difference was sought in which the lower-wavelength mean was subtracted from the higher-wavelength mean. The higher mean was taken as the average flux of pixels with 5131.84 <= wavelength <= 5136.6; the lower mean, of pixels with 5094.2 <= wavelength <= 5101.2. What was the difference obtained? -0.8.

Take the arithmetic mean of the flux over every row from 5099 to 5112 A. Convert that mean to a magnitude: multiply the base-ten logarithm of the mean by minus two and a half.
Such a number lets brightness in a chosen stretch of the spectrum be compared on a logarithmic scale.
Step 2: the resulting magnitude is -2.71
